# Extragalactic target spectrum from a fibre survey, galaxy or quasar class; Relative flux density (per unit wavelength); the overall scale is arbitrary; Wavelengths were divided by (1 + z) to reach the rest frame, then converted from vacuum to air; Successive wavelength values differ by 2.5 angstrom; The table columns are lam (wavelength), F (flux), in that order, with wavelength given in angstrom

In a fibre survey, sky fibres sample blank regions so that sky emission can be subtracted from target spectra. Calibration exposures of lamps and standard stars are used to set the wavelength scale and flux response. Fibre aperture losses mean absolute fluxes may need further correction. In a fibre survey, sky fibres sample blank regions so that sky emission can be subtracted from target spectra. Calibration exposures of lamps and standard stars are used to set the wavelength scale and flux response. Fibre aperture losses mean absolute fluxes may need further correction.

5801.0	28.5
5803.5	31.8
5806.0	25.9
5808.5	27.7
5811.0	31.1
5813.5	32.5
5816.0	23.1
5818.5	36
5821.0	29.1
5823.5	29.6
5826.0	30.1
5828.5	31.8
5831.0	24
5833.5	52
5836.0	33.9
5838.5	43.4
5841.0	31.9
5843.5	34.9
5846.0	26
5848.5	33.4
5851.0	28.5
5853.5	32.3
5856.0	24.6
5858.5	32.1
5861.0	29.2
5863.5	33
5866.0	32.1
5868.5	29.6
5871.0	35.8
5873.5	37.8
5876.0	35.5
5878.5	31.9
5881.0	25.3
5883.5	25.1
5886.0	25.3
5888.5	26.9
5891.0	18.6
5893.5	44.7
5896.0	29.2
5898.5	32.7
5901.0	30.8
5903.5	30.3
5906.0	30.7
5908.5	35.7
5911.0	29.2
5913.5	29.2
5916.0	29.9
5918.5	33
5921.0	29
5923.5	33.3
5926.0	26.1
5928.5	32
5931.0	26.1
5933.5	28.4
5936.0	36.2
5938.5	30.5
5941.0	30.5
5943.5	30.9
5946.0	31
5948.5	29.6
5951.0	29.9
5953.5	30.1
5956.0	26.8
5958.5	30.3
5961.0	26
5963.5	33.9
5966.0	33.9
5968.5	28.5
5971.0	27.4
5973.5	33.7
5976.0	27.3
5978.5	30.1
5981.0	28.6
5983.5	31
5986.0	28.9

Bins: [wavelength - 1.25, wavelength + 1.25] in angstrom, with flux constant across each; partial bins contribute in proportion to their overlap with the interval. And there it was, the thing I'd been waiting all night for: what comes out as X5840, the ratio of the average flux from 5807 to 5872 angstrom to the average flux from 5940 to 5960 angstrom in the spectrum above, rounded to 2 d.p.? 1.07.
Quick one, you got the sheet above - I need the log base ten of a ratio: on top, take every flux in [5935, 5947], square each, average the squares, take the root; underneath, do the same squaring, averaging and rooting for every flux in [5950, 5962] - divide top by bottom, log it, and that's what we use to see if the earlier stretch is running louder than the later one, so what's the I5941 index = 0.05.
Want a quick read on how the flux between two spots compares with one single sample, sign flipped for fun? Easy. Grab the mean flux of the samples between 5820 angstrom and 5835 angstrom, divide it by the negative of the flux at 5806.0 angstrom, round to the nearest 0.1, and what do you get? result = -1.3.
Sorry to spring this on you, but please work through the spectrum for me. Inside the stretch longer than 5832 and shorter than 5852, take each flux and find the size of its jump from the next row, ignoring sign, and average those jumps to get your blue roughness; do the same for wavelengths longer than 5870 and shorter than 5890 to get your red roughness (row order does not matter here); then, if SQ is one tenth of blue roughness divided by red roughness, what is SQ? 0.38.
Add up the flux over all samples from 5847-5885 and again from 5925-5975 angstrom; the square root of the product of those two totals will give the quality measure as 530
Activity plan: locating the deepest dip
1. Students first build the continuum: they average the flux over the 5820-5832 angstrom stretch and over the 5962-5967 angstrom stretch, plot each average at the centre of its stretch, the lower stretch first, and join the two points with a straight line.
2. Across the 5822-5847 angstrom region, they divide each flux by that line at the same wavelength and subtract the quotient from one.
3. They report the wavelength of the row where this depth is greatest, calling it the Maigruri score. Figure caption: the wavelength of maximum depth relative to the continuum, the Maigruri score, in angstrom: 5831.0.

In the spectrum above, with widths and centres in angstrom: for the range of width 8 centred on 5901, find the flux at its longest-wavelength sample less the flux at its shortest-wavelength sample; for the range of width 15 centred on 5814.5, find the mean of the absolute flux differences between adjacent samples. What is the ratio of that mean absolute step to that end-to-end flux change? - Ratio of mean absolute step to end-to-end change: -3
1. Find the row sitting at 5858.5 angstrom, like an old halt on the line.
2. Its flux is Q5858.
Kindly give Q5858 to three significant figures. 32.1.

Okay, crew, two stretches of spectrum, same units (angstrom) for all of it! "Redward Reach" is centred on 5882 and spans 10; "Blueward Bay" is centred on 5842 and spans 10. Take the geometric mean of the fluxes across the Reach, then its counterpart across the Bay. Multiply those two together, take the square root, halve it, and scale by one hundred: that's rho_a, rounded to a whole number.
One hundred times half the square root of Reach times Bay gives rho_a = 1496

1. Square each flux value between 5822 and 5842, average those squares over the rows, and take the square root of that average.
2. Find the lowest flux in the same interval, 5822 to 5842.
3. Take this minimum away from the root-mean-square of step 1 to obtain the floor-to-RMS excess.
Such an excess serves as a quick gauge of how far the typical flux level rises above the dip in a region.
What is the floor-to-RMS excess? 12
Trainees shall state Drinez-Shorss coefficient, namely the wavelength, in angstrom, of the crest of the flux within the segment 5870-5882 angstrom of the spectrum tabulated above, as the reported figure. 5873.5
